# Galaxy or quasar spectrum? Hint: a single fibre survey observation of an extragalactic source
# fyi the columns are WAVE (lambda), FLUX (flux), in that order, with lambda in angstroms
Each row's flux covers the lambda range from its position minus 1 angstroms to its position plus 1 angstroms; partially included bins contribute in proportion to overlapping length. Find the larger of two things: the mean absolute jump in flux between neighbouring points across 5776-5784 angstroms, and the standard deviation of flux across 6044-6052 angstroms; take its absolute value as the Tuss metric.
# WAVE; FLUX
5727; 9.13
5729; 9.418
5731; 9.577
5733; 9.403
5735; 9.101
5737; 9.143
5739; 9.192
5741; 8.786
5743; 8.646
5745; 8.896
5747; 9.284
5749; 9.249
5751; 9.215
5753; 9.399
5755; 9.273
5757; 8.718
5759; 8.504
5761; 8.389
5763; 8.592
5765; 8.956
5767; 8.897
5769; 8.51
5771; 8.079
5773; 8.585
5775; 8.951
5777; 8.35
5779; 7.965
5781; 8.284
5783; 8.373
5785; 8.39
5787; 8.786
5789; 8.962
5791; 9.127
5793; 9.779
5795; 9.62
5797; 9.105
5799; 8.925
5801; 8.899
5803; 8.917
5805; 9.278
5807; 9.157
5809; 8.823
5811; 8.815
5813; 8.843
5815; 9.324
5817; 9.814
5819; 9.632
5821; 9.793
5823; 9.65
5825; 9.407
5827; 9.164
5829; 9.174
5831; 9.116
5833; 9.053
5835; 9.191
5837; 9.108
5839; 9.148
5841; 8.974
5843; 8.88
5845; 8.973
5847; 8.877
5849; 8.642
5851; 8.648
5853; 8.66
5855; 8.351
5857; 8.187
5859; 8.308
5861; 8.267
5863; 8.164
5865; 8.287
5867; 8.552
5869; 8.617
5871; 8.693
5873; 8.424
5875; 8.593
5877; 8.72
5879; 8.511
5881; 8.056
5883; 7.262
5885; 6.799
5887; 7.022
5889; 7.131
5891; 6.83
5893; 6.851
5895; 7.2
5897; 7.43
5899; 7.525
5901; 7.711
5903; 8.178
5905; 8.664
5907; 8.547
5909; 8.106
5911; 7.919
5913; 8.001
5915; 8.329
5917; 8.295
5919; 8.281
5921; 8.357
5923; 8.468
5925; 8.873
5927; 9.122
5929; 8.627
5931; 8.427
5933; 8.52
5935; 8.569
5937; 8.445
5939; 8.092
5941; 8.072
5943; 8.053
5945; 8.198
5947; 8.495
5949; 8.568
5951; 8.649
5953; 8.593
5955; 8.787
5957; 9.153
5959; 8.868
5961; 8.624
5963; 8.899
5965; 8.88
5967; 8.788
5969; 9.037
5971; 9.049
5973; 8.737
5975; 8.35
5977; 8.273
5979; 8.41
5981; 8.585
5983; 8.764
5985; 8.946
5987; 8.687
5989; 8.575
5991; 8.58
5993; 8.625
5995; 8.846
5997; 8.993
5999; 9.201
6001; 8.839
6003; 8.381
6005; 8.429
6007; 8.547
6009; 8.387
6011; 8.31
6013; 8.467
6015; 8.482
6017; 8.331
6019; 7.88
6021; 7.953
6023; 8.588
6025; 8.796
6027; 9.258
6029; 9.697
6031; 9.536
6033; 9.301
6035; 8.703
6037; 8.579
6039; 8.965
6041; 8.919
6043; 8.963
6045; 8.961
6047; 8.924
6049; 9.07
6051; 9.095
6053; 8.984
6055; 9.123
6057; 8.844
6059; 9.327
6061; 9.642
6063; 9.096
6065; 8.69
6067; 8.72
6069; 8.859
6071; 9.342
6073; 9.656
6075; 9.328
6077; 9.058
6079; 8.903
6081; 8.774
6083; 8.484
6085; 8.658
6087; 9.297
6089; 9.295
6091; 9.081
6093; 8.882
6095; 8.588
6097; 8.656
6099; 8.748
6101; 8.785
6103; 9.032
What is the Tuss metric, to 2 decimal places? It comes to 0.26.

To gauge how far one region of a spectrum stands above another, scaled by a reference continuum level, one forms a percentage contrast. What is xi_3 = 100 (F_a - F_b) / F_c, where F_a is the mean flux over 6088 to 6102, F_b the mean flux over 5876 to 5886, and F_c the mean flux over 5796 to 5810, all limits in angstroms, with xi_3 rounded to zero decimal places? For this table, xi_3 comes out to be 11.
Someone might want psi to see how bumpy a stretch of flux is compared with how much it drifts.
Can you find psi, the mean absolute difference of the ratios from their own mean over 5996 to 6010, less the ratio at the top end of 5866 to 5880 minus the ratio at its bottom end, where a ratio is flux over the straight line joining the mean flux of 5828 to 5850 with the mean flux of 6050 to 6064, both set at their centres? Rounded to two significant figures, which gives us 0.036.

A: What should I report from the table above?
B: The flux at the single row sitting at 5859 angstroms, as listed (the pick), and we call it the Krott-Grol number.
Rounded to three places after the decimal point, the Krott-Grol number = 8.308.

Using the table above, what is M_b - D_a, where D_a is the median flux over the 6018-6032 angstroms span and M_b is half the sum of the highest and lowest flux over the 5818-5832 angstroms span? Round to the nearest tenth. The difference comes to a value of 0.7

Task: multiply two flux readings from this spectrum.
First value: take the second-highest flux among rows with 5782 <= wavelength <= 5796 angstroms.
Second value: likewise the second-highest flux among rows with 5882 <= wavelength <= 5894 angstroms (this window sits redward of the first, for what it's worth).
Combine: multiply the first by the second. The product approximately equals 69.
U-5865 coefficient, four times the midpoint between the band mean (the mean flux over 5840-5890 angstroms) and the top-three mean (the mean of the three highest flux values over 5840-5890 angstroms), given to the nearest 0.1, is 34.5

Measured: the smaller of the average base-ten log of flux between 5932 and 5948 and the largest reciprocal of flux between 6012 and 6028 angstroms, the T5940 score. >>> 0.127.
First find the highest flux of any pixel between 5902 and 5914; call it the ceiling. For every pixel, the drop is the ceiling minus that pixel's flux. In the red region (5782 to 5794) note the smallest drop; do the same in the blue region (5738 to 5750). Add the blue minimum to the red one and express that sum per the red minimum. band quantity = 1.6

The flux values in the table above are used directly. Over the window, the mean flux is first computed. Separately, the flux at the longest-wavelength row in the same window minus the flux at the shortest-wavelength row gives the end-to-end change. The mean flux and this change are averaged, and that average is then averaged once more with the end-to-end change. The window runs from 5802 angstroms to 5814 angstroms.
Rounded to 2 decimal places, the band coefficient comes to 2.19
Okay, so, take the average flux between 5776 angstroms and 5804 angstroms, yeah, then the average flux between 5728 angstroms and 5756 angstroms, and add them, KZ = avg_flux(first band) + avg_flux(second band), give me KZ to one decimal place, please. 18.0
